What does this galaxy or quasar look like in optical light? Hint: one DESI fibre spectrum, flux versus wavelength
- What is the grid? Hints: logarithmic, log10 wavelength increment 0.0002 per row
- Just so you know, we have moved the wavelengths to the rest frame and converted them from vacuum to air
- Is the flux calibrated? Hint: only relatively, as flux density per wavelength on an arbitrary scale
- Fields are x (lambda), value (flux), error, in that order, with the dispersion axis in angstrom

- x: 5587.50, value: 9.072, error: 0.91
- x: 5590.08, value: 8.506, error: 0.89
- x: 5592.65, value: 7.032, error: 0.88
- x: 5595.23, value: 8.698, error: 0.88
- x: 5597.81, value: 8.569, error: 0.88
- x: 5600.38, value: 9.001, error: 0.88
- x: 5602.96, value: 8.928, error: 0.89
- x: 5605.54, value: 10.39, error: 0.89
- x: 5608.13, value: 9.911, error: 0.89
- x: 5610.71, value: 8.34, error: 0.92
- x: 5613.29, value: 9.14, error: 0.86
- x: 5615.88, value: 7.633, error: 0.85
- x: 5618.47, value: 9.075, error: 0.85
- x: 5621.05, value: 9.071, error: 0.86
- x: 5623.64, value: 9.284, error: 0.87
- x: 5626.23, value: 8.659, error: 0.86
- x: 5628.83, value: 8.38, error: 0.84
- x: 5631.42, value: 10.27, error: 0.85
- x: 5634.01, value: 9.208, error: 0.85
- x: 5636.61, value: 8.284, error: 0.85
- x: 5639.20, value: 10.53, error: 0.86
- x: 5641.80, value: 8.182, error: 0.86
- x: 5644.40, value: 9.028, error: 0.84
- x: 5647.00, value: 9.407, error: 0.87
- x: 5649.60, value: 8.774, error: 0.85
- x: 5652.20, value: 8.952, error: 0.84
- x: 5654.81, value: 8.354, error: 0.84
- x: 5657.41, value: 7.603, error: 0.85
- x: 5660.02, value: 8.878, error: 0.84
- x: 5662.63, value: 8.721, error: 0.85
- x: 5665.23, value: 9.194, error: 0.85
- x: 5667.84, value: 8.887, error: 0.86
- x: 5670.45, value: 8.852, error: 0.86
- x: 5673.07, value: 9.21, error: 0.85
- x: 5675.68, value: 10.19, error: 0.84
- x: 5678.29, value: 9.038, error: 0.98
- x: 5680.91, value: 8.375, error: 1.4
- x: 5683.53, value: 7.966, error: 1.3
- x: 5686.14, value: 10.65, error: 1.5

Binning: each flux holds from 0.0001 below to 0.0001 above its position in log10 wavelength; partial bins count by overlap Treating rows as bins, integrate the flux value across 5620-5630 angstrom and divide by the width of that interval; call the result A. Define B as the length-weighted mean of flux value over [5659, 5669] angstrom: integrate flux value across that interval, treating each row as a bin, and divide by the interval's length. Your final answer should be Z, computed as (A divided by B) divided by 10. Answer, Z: 0.099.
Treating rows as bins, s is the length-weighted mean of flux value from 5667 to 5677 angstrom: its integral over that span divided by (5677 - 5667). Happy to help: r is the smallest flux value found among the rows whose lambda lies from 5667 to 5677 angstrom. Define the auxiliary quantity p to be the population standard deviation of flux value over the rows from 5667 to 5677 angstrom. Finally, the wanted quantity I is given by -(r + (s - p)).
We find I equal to -17.6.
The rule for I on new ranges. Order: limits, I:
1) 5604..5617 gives -15.7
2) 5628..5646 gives -16.5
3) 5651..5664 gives -15.6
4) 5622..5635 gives -16.9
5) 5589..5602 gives -14.7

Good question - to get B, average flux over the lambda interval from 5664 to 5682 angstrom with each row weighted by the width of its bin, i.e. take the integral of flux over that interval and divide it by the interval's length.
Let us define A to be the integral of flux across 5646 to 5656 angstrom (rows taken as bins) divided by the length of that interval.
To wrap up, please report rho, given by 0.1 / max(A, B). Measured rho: 0.0110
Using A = 8.9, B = 9.11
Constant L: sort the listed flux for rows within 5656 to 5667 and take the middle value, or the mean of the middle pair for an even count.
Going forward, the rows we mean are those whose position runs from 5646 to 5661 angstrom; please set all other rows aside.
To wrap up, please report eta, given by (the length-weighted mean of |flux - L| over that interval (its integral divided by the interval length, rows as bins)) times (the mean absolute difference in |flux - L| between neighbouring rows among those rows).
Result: 0.24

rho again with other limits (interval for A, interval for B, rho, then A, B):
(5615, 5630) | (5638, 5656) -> 0.0111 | 8.7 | 9.02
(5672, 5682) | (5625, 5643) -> 0.0108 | 9.2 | 9.08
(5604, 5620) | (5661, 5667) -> 0.0110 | 9.1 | 8.96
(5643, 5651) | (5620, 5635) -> 0.0109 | 9.1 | 9.14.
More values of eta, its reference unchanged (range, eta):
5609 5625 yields 0.21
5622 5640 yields 0.48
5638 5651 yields 0.39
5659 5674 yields 0.04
